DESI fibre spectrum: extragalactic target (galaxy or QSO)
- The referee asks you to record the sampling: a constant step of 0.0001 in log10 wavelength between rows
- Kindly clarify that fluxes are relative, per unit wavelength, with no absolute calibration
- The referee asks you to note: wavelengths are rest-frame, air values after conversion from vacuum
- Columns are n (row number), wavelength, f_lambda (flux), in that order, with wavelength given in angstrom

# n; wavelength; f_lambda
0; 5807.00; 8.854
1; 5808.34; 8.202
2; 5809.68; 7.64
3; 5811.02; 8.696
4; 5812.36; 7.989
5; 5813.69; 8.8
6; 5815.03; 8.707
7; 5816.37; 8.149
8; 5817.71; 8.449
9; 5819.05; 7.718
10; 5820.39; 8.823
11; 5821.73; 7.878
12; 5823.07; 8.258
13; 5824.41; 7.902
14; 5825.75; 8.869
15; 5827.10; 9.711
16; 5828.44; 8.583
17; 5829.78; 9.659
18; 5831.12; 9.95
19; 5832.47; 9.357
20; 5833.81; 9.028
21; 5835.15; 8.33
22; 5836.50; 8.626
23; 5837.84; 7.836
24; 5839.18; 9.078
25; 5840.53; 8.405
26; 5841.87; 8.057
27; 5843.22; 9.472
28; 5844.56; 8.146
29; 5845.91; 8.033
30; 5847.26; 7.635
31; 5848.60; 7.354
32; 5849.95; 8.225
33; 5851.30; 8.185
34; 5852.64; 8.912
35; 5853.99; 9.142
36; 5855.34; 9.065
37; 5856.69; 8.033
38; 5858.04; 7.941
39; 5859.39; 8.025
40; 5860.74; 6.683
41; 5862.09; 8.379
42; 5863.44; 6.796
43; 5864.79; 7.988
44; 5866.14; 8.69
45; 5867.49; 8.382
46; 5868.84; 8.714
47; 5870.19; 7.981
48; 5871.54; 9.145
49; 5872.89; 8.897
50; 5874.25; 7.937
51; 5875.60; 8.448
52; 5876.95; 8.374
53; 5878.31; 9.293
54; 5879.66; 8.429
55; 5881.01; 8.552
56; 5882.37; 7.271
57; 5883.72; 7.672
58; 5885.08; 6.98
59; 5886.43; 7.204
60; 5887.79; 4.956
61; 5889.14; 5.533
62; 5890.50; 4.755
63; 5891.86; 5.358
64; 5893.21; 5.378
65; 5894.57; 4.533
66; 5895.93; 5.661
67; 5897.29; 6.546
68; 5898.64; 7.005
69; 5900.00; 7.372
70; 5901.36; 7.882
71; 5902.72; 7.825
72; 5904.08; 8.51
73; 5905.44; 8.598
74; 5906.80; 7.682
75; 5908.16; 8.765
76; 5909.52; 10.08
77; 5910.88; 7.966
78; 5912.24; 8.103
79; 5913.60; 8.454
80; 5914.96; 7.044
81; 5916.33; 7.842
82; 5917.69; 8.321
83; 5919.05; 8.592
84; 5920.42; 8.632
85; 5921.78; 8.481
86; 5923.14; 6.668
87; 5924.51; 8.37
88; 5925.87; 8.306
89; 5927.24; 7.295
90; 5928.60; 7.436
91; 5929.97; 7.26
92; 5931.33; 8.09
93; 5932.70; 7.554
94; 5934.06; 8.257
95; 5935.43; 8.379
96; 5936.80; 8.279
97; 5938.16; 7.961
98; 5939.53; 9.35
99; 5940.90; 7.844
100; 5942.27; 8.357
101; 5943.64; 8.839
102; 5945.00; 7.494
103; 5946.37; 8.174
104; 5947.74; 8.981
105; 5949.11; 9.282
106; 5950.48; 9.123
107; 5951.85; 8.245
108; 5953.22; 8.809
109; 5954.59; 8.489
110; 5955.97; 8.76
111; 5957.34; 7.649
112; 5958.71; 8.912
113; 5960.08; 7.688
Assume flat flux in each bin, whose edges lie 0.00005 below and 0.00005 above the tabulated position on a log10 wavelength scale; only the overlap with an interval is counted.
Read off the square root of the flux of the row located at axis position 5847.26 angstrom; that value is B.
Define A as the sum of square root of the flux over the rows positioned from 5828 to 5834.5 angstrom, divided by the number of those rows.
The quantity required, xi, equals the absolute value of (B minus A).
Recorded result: 0.29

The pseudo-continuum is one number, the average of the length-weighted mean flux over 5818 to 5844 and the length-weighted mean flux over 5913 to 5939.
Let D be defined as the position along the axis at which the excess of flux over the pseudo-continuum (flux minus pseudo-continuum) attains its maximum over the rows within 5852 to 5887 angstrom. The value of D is 5878.31 angstrom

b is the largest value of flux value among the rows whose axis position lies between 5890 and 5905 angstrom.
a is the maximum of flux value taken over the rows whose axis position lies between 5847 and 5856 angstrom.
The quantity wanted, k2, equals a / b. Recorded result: 1.07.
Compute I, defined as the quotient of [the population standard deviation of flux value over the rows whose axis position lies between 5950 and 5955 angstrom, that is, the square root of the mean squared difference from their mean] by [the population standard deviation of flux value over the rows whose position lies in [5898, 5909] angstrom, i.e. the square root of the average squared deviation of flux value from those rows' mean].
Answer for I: 0.57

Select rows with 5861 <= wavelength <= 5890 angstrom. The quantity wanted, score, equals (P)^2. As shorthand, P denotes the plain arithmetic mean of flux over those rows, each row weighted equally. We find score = 62.2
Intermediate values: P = 7.89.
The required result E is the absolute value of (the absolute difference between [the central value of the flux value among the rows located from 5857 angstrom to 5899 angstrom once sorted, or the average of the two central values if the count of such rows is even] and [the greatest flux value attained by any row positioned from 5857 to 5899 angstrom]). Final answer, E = 1.36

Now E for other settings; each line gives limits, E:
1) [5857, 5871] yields 0.71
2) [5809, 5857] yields 1.52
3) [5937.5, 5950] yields 0.99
